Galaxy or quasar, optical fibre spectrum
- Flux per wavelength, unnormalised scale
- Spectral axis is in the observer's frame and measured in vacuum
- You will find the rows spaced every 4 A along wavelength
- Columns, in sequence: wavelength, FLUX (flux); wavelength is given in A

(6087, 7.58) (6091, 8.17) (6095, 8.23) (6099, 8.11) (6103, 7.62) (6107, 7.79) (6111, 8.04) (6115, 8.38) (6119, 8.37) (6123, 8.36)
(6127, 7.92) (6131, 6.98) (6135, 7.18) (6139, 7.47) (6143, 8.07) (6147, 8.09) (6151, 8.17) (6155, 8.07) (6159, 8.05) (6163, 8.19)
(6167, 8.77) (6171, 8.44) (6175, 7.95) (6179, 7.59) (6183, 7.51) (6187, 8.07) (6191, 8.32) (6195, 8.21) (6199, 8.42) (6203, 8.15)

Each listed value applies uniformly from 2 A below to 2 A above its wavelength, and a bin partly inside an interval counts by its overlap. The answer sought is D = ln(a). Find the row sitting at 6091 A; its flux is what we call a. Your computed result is 2.10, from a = 8.17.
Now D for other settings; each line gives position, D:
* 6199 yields 2.13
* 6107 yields 2.05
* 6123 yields 2.12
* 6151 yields 2.10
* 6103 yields 2.03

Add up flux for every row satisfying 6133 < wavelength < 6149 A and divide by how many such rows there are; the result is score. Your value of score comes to 7.70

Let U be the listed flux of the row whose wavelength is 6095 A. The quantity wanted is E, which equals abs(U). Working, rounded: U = 8.23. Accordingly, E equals 8.23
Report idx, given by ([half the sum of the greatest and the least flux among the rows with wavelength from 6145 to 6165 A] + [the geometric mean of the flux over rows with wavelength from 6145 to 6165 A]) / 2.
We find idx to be 8.12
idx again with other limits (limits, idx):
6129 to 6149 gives 7.54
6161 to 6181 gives 8.18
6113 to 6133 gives 7.83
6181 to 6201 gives 8.03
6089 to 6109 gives 7.95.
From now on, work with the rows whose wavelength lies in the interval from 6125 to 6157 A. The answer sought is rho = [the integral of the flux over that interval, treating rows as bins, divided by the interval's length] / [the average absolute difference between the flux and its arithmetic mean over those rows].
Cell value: 19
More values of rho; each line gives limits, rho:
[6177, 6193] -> 24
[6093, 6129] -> 37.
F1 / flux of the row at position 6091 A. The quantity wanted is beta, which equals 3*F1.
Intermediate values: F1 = 8.17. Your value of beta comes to 24.5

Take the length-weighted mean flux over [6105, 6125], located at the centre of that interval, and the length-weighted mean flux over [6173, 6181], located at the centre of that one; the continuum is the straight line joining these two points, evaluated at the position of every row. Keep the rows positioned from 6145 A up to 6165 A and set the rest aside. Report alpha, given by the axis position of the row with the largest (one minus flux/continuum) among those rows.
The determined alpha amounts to 6147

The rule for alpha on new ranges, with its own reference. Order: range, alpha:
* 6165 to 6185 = 6183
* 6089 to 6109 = 6103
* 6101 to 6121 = 6103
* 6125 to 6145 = 6131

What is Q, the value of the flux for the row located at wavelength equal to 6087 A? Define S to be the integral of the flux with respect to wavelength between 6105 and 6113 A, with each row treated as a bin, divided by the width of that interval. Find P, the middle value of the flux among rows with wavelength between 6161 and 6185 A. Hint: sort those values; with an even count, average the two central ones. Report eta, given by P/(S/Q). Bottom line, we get 7.7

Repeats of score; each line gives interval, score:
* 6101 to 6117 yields 7.96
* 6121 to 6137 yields 7.61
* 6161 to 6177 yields 8.34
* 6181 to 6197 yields 8.03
